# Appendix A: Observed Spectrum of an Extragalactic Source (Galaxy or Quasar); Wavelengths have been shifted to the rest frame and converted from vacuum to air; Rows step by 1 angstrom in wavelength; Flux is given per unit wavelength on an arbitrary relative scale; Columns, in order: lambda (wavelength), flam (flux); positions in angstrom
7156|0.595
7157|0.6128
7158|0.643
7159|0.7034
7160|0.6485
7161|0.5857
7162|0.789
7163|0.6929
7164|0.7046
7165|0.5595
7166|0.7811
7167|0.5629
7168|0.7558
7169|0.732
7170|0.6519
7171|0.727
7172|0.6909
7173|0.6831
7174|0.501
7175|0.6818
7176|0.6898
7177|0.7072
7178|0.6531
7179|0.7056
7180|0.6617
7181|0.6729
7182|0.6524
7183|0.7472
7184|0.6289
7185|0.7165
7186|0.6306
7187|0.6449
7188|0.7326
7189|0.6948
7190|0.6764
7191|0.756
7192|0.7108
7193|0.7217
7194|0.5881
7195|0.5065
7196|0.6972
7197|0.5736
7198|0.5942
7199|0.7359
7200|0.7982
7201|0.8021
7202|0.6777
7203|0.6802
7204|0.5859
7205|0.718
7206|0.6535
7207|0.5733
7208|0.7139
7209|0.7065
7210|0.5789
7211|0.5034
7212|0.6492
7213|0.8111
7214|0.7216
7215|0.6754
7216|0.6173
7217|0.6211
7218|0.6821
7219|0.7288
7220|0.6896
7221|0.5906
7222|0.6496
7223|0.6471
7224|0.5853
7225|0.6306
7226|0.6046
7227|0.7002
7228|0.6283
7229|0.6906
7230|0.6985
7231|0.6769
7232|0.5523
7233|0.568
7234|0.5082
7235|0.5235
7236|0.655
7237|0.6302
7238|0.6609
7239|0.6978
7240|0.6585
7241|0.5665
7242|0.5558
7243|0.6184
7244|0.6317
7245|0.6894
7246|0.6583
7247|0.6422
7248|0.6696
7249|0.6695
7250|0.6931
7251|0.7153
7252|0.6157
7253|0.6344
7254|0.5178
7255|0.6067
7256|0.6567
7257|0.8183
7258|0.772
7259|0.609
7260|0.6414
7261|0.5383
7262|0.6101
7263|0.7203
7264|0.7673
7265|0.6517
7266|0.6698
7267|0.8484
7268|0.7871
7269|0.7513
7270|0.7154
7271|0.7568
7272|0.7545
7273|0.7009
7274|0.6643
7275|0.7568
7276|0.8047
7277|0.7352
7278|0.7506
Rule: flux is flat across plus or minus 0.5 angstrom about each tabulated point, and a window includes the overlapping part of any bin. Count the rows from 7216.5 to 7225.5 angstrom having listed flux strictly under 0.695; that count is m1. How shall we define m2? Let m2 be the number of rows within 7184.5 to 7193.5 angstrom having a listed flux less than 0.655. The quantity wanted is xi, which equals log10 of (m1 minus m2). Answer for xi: 0.8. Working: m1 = 8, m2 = 2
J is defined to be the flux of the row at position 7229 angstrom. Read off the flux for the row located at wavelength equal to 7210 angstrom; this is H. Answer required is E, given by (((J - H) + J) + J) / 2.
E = 0.746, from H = 0.5789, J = 0.6906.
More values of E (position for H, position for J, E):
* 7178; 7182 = 0.652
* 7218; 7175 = 0.682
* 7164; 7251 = 0.721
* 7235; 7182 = 0.717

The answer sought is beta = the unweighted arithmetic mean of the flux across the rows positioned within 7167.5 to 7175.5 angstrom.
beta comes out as 0.678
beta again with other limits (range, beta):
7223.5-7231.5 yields 0.652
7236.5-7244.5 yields 0.627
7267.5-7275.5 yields 0.736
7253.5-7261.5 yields 0.645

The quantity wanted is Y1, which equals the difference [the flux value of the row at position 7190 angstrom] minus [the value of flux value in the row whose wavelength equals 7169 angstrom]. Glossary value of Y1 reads -0.06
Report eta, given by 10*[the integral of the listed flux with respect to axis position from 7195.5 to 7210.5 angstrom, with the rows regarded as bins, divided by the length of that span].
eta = 6.7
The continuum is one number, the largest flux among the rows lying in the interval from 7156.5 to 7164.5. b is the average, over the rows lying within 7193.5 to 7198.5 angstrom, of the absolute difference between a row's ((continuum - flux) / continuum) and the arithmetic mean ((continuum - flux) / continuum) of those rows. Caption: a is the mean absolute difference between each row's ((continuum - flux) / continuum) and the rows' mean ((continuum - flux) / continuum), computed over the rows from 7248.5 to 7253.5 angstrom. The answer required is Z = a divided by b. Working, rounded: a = 0.041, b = 0.055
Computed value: 0.75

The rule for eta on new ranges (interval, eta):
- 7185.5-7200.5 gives 6.7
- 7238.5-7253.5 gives 6.5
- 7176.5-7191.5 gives 6.9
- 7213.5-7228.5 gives 6.5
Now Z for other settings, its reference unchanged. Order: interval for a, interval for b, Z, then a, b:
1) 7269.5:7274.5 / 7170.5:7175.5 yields 0.48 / 0.038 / 0.079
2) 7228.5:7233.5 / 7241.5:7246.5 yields 1.77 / 0.078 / 0.044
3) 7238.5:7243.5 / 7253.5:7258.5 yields 0.49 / 0.060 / 0.123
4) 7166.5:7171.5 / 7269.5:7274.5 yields 2.11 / 0.080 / 0.038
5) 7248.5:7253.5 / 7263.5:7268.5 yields 0.48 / 0.041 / 0.085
